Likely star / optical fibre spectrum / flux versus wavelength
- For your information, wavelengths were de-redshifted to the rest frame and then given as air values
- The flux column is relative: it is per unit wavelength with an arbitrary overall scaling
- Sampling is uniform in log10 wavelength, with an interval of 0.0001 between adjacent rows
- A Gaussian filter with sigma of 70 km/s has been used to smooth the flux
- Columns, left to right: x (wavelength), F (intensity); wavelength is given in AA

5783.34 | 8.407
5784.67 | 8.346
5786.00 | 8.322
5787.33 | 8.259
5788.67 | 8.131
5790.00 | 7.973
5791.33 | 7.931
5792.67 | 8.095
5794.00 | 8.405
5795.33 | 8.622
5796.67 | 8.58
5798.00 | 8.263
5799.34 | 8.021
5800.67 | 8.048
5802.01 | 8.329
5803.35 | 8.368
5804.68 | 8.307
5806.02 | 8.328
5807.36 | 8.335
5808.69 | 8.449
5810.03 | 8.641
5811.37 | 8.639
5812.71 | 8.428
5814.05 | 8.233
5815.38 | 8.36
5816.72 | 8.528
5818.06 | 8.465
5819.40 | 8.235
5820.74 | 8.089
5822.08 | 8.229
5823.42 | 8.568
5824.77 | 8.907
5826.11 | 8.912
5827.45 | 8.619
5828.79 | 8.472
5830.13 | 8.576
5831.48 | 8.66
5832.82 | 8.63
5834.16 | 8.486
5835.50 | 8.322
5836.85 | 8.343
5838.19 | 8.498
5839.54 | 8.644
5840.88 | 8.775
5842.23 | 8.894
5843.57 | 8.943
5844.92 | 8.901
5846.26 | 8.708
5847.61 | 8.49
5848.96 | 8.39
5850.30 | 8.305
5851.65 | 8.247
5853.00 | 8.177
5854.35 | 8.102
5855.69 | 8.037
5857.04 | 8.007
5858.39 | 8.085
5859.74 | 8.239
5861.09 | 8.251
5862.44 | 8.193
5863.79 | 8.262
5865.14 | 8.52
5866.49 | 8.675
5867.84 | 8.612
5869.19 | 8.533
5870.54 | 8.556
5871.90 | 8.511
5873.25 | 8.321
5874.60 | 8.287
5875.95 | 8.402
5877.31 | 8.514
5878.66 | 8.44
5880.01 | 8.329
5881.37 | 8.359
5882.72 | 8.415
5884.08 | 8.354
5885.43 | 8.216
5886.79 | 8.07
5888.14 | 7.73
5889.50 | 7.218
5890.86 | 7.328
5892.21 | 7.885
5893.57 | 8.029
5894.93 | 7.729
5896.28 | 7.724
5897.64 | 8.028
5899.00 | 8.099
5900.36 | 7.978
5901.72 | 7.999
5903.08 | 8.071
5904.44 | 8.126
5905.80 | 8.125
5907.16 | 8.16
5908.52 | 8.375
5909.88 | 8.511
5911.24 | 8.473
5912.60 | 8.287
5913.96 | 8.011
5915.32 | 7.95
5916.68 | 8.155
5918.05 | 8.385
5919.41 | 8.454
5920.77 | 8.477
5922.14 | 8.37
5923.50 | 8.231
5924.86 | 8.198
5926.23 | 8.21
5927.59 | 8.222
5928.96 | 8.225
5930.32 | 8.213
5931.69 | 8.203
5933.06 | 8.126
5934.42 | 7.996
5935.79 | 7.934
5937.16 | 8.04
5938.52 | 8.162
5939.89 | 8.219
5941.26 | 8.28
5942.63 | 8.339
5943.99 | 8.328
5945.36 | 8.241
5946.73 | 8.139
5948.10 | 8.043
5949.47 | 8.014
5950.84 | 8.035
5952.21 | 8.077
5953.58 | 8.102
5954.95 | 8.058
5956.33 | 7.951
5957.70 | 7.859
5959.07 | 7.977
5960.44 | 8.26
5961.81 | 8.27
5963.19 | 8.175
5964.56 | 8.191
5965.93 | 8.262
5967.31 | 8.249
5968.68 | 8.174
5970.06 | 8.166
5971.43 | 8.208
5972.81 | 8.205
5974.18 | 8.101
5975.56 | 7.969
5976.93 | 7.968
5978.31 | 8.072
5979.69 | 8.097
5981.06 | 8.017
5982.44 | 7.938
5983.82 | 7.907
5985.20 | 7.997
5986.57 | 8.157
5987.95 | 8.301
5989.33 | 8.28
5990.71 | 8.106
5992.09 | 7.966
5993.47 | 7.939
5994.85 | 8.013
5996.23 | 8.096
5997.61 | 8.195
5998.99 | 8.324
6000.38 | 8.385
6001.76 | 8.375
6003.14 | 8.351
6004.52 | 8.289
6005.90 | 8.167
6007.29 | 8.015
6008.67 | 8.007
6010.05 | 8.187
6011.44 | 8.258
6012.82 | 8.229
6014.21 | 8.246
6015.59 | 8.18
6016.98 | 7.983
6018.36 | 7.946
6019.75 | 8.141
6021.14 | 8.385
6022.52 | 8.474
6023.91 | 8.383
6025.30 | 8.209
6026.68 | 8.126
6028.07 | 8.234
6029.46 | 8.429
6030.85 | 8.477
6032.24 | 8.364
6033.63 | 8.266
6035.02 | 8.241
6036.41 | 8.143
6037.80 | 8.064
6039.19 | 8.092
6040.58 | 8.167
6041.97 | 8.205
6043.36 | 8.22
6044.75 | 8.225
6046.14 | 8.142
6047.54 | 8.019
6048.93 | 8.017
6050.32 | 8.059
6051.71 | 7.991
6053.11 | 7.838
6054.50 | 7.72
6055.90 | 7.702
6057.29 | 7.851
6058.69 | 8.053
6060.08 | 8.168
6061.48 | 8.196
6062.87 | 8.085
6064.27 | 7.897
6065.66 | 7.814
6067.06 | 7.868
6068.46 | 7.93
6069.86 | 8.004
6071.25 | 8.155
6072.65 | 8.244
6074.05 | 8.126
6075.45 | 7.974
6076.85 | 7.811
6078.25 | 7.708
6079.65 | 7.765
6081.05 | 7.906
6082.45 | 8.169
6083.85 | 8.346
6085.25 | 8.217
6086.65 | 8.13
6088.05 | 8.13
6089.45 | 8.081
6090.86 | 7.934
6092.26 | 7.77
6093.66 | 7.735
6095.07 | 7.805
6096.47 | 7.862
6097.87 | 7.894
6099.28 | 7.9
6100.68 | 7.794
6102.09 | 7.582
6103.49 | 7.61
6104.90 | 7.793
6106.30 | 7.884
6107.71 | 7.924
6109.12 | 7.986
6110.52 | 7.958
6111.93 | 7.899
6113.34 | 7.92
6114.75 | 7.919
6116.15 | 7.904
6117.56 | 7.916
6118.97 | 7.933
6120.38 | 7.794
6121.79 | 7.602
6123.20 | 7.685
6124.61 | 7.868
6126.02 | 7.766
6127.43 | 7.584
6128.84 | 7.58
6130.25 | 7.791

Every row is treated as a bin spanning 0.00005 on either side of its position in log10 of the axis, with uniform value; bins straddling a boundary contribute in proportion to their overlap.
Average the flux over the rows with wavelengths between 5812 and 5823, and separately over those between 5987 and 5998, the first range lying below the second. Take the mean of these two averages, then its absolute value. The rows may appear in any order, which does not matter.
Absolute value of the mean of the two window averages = 8.22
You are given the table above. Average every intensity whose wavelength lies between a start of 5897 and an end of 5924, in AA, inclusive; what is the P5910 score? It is 8.21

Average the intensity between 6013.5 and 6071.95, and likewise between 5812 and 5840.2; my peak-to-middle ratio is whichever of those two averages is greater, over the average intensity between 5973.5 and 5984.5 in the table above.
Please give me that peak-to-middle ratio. 1.06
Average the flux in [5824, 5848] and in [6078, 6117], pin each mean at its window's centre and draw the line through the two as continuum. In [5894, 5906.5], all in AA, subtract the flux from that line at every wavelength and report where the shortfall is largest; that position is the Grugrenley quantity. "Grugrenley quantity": 5896.28 AA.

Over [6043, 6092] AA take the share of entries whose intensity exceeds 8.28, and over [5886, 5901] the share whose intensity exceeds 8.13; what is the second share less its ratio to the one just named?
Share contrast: 0.0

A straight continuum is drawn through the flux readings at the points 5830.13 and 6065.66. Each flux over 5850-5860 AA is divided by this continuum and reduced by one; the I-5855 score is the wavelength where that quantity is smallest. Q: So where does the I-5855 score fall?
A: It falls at 5857.04 AA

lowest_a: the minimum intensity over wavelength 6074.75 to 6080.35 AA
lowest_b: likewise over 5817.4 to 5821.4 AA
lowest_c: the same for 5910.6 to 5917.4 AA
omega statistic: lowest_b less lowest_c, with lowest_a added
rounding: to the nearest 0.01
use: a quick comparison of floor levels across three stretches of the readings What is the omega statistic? 7.85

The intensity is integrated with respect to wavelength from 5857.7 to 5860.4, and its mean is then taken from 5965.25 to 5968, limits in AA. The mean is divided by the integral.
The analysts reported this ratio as 0.375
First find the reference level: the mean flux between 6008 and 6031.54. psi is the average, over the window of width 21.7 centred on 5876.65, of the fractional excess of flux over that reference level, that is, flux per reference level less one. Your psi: 0.0222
